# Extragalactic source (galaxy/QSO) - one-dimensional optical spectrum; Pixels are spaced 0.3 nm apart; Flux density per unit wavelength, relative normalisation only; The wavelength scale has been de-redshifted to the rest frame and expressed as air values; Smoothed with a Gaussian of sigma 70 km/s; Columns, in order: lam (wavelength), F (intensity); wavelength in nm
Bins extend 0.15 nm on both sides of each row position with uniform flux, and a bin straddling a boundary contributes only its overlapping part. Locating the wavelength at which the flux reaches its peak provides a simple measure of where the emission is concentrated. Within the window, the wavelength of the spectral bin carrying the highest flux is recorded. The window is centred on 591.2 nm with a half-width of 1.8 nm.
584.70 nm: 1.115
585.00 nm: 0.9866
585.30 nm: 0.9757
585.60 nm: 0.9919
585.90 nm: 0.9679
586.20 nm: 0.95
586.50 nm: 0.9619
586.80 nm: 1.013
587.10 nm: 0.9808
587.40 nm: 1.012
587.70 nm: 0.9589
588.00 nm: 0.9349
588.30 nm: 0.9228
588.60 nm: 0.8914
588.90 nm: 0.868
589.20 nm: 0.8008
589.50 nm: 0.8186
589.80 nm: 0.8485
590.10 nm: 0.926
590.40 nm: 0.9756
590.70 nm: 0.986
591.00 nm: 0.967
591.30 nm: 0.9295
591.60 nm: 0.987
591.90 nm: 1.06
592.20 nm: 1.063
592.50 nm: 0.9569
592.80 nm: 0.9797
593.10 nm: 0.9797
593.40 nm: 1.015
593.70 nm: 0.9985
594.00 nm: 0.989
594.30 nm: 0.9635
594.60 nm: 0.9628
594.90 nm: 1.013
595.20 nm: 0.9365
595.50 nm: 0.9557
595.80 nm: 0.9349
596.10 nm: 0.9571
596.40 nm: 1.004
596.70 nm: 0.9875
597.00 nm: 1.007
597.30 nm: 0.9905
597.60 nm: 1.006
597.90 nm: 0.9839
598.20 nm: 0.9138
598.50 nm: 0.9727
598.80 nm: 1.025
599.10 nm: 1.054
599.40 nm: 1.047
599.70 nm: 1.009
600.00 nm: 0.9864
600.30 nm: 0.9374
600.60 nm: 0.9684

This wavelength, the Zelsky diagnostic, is 592.20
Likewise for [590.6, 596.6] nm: 592.20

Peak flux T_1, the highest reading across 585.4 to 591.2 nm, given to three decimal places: 1.013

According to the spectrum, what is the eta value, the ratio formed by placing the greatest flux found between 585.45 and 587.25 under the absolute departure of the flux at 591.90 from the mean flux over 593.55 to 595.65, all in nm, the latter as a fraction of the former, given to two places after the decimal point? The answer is 0.08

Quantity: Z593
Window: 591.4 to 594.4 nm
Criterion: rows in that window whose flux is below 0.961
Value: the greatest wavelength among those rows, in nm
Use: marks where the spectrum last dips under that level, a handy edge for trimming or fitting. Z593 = 592.50 nm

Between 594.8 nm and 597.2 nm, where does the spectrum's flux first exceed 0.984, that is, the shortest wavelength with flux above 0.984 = 594.90 nm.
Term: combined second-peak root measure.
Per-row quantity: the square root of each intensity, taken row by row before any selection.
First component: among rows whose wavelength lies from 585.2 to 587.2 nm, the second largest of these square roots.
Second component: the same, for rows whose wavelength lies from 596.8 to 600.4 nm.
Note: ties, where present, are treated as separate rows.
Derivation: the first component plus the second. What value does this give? 2.019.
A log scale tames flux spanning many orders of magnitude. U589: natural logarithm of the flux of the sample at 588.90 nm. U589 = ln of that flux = -0.14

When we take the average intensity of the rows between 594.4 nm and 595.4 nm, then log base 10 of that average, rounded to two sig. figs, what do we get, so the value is -0.013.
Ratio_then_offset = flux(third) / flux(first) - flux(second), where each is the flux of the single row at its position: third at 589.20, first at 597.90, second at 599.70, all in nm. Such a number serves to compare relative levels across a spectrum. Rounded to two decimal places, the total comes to -0.20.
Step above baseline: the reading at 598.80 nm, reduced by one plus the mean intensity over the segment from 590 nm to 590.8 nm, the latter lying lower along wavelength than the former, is -0.938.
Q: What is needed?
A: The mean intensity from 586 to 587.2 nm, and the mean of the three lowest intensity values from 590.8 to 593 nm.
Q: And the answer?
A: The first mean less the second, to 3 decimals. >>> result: 0.025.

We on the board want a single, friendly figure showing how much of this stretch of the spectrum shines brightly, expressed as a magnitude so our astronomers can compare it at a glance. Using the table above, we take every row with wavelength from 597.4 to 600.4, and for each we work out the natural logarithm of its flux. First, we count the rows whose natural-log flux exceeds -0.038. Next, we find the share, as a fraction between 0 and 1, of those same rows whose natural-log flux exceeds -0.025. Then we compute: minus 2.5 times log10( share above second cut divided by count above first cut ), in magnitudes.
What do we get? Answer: 2.64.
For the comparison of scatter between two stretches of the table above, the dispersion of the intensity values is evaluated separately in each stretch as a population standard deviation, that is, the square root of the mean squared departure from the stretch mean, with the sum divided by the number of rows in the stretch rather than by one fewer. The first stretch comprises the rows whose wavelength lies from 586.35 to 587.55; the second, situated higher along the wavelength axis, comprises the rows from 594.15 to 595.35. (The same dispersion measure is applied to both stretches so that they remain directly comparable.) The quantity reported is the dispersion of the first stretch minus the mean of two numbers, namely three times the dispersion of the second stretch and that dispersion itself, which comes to -0.034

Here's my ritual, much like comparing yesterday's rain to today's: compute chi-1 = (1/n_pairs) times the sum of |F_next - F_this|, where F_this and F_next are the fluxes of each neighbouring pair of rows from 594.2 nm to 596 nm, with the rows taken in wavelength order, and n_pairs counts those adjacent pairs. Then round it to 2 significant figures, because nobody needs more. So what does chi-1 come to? 0.033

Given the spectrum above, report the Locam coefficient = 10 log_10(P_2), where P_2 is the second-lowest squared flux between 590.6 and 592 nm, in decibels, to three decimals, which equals -0.291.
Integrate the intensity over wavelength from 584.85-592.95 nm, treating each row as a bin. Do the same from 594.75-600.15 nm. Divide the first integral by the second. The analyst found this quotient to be 1.4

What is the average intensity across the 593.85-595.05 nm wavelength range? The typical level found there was 0.98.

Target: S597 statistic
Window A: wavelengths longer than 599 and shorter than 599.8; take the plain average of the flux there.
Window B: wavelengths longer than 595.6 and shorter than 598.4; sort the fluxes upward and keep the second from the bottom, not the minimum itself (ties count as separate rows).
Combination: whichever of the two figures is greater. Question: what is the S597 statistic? 1.04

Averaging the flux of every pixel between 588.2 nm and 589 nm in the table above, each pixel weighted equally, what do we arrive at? 0.89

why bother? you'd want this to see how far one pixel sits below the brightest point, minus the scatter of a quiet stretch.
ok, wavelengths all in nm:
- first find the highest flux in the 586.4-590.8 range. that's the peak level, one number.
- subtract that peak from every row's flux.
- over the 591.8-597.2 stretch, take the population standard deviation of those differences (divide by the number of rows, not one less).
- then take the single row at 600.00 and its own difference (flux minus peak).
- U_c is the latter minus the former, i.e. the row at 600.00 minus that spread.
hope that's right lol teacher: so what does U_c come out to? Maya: -0.062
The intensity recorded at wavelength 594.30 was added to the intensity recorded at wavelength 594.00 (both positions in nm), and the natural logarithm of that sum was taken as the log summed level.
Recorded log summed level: 0.669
